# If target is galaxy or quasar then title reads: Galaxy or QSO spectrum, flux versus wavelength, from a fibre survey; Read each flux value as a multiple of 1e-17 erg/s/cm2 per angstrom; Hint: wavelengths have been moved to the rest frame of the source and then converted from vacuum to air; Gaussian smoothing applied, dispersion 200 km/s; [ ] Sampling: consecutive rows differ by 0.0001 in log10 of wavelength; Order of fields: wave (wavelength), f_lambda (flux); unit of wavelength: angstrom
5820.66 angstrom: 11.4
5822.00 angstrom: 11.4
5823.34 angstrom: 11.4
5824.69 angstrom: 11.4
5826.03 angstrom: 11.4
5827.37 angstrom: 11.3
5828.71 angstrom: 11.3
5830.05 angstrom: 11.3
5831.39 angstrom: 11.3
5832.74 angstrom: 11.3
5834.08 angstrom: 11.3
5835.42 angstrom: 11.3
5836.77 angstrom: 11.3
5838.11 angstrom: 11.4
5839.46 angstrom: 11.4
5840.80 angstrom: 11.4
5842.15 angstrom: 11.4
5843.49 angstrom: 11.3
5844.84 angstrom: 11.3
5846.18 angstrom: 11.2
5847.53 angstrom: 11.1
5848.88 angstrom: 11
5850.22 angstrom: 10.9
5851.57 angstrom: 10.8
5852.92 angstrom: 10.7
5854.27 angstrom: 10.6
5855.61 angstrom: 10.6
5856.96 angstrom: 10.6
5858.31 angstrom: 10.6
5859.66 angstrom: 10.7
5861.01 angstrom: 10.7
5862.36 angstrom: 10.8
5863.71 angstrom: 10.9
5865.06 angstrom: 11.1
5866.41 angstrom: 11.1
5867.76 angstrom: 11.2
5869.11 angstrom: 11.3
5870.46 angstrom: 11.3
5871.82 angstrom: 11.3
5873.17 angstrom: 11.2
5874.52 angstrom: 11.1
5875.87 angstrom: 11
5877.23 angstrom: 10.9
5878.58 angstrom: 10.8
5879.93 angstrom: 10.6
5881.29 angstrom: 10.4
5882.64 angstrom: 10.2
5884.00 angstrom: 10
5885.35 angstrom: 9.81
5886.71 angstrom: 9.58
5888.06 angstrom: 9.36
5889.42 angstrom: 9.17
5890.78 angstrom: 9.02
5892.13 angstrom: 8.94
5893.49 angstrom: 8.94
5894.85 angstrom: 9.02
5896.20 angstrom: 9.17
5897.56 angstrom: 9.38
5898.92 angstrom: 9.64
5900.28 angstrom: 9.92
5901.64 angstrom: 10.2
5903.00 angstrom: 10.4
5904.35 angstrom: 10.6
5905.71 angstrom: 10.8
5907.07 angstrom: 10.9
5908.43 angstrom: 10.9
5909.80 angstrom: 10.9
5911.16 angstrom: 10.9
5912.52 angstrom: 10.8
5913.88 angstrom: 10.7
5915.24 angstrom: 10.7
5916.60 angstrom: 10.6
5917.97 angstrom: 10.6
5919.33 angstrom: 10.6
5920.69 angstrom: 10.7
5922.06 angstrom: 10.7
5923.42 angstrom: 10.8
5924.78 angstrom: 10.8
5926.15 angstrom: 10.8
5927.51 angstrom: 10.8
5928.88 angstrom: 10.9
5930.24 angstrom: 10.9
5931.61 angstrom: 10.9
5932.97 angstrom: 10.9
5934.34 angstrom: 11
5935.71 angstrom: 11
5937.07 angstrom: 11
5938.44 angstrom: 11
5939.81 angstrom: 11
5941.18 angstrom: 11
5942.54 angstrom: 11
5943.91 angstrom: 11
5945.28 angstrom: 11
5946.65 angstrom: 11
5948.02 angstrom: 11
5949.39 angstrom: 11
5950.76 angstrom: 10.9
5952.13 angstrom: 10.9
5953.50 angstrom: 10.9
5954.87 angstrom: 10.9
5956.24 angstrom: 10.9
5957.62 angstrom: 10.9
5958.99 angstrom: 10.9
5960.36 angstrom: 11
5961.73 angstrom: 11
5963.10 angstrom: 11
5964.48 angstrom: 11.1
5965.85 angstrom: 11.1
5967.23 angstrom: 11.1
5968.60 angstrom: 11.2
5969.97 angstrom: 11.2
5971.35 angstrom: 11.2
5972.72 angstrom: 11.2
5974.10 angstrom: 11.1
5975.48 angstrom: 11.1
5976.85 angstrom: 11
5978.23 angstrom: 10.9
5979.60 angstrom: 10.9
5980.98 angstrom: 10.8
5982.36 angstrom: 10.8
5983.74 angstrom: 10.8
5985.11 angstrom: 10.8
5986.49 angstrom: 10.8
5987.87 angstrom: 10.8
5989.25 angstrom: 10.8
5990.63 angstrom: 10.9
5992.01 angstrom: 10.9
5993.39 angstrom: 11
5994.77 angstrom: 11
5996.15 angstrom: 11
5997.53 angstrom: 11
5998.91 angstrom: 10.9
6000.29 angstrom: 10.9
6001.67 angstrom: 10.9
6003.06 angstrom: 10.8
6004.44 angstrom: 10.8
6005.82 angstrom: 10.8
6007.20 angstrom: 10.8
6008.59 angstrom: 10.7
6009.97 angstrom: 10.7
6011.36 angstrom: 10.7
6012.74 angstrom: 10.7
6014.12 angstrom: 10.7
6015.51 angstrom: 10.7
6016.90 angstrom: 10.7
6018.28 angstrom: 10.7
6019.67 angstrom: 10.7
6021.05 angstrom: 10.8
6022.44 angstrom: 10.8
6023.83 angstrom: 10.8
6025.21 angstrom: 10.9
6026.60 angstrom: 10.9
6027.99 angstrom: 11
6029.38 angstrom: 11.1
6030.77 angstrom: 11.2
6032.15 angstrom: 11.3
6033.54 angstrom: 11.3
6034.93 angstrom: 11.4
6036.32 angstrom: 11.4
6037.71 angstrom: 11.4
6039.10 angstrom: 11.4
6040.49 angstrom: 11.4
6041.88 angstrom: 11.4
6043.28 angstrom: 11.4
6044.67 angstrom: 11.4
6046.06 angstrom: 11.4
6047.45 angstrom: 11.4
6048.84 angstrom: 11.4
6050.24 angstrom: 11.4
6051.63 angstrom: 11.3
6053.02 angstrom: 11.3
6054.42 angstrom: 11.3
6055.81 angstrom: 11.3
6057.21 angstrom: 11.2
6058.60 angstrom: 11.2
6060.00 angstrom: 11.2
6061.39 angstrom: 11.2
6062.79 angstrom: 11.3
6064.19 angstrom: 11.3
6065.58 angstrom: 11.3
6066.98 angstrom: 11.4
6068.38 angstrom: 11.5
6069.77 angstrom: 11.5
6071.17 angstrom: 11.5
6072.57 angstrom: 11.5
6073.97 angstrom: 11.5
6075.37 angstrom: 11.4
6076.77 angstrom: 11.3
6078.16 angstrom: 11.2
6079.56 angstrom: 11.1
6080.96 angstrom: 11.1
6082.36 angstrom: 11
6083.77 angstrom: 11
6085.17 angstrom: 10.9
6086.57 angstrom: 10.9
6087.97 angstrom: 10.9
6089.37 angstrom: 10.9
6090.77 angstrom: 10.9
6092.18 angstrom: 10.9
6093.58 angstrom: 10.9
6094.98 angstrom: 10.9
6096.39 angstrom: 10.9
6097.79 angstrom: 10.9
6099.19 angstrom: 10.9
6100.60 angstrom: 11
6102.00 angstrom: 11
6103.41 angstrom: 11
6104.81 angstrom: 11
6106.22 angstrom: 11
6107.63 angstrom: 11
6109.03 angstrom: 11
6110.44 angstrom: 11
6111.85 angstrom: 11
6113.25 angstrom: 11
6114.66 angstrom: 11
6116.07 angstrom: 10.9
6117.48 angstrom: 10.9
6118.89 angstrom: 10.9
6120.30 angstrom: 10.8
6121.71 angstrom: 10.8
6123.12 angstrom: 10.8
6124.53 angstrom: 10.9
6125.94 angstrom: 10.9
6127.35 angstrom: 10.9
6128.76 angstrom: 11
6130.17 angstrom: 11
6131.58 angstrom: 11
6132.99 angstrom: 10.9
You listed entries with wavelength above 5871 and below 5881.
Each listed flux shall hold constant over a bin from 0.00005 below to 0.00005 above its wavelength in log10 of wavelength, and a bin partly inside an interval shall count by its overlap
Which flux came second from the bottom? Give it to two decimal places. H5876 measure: 10.80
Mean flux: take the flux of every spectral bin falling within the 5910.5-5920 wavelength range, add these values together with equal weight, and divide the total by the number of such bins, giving 10.7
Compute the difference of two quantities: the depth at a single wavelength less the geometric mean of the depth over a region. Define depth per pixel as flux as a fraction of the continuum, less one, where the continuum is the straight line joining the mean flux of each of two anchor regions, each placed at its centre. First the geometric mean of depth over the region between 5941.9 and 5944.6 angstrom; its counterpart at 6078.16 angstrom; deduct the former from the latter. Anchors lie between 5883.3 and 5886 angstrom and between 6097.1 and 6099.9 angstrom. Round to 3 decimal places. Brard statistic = -0.044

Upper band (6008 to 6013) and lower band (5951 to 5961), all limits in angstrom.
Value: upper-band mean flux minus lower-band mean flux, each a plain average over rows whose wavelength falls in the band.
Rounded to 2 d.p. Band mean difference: -0.21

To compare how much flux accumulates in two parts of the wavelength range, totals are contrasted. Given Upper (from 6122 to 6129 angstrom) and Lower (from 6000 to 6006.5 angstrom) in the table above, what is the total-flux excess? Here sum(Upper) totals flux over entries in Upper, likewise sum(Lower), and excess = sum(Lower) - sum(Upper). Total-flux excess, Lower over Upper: -0.3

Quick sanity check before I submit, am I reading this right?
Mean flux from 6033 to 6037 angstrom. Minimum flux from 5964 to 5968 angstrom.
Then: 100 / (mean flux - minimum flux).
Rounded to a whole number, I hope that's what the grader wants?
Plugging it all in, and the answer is 375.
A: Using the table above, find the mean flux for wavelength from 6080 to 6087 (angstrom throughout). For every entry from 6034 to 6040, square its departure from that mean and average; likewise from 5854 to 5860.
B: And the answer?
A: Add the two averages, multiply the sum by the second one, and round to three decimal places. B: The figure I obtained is 0.040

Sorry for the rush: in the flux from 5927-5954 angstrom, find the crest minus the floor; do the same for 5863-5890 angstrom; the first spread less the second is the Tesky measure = -1.9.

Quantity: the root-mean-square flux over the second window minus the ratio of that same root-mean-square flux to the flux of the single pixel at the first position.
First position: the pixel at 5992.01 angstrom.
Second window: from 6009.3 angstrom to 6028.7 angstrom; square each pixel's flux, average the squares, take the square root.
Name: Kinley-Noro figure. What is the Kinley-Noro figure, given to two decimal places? 9.78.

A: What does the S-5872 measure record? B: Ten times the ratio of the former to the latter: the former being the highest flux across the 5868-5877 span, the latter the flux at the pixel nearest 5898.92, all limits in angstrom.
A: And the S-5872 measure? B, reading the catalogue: 11.7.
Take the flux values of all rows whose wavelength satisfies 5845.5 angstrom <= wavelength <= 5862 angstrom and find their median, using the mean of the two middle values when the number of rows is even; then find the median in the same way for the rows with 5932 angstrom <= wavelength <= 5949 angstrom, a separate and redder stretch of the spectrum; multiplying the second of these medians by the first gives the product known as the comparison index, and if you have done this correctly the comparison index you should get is 118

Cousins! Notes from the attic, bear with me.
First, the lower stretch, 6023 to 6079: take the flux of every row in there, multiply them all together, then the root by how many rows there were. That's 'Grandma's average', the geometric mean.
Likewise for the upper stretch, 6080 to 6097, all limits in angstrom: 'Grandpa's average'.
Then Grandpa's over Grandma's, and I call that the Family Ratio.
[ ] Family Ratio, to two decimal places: 0.97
